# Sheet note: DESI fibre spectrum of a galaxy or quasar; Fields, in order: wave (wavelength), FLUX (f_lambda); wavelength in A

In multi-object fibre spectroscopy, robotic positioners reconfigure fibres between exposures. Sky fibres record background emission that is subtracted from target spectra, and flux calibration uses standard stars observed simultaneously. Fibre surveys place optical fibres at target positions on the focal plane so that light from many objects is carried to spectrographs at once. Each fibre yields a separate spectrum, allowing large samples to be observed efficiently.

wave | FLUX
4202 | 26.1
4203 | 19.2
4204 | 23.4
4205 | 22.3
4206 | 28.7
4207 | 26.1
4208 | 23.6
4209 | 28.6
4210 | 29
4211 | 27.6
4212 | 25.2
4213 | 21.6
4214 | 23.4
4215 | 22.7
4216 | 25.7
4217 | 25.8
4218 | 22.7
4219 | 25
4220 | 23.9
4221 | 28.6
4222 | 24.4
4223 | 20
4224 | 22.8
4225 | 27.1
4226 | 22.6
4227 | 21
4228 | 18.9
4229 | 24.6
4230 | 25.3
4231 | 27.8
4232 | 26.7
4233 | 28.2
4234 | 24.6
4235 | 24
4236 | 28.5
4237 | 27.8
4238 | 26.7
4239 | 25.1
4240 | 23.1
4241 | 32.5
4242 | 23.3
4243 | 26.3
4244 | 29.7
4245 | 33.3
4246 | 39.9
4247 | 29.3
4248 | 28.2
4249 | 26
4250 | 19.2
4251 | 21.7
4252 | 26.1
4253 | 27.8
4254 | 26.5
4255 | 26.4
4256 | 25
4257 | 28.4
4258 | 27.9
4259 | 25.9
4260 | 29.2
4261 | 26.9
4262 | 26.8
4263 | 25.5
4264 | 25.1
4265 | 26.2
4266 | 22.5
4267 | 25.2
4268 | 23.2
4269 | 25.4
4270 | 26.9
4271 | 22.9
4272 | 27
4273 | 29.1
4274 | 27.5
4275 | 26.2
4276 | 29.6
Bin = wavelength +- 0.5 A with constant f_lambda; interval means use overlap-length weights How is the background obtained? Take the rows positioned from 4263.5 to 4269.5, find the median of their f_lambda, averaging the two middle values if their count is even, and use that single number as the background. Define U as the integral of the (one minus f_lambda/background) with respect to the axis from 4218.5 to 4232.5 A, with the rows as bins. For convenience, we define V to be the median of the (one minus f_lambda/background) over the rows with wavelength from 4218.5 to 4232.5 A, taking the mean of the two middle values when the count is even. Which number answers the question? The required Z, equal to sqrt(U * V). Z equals 0.12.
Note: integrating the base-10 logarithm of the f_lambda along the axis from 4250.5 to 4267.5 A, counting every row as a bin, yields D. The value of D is 24.1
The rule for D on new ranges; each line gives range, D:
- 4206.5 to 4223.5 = 23.7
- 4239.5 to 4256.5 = 24.3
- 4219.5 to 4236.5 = 23.6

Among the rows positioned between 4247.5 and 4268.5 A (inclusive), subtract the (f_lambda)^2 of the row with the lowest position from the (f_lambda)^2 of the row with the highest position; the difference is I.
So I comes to -257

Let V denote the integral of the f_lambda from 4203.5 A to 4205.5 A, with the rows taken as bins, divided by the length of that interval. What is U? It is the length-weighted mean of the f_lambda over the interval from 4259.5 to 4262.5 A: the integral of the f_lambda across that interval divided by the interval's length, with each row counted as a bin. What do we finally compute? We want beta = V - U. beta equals -4.8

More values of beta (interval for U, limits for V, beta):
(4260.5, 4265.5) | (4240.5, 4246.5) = 4.7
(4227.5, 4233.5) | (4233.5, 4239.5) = 0.9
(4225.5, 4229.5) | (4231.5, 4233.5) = 5.7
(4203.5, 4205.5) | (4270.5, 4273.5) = 3.5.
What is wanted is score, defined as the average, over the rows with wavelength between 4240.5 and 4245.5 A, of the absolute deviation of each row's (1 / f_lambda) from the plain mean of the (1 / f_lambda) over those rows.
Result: 0.0043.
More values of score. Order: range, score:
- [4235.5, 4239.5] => 0.0016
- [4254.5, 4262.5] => 0.0015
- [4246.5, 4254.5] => 0.0047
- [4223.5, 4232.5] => 0.0045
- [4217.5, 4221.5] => 0.0027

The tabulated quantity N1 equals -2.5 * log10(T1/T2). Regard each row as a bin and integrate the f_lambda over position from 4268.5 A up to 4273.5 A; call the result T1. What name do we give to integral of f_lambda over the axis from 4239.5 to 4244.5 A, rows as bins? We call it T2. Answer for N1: 0.03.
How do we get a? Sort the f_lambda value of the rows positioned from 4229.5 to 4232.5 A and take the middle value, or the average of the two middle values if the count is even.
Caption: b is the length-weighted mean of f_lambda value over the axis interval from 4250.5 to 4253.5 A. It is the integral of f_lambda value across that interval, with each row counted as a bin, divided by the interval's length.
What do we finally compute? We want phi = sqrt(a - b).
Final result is 1.2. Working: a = 26.7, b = 25.2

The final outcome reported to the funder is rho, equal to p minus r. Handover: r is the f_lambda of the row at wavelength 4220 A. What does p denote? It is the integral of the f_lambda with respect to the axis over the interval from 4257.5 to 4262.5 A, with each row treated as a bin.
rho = 113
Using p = 137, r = 23.9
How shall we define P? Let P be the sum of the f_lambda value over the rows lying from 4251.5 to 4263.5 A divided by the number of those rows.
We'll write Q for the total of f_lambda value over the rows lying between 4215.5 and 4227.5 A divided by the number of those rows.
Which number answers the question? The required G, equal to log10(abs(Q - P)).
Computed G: 0.4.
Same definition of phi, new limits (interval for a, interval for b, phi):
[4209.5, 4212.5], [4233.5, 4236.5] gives 1.4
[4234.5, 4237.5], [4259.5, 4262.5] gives 0.4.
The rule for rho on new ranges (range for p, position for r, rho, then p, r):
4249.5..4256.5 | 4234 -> 148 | 173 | 24.6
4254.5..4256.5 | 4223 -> 31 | 51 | 20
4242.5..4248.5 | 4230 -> 161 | 187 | 25.3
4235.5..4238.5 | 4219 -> 58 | 83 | 25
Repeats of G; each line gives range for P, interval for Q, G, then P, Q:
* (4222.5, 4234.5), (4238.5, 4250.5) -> 0.6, 24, 28.0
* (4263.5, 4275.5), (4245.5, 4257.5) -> 0.2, 26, 27.0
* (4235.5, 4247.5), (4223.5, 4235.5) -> 0.6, 29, 24.5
